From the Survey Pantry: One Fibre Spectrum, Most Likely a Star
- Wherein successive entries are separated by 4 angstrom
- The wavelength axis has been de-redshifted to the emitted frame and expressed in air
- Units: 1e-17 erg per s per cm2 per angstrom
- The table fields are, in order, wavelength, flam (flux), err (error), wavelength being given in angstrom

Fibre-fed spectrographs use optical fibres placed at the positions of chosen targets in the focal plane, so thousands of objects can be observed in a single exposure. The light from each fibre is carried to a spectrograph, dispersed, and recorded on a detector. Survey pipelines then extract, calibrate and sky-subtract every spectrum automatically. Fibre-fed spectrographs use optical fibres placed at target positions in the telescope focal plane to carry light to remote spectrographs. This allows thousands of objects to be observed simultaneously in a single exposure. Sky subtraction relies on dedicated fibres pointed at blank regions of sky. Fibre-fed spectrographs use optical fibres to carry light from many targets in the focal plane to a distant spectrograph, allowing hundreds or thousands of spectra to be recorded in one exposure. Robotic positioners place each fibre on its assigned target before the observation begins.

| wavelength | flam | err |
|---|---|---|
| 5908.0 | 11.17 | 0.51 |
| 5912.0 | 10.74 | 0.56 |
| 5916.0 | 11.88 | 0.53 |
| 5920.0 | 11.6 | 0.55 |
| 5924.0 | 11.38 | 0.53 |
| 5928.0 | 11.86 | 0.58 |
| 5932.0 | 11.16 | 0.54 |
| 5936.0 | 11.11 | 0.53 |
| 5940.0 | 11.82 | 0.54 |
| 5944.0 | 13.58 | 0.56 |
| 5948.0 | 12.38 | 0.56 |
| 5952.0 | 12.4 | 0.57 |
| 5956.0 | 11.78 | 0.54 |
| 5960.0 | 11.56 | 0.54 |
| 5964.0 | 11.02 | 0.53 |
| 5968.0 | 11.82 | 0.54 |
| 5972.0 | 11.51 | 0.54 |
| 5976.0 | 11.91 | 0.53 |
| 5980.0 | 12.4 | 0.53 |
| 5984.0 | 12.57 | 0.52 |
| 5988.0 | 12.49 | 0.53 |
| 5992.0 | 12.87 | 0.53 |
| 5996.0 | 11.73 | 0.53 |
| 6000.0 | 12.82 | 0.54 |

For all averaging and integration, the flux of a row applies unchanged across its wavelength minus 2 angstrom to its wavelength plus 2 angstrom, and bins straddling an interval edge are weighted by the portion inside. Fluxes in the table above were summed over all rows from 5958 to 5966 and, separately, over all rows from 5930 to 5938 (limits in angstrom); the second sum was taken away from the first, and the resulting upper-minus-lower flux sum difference 0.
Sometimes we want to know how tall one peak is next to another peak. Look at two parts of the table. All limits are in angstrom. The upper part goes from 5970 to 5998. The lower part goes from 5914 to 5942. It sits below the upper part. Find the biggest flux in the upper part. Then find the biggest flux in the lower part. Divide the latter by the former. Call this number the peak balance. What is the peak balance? 0.92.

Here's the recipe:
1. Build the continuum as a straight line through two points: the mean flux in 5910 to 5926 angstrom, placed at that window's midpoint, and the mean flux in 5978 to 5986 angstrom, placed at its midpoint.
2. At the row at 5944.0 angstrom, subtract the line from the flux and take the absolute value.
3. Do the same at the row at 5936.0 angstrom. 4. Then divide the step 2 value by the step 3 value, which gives 2.9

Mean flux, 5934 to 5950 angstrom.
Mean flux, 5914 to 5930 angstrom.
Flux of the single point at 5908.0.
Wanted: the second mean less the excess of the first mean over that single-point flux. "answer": 10.63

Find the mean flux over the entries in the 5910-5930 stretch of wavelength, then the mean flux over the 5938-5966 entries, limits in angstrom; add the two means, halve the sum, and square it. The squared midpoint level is 139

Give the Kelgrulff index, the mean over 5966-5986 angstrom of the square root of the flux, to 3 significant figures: 3.47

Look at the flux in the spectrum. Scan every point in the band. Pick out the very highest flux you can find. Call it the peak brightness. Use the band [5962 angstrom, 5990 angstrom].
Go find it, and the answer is 12.57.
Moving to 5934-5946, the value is 13.58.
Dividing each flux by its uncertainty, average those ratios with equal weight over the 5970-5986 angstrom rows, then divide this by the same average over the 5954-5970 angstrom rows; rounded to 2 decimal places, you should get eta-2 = 1.06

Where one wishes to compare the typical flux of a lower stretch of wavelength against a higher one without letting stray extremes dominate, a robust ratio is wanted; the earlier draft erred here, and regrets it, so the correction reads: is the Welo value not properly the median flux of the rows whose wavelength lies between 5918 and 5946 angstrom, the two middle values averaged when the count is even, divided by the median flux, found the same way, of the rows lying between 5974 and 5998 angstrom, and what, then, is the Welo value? 0.93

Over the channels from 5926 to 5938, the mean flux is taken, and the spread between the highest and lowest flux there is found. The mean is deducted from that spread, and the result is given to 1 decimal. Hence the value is -10.6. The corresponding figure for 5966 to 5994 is -10.9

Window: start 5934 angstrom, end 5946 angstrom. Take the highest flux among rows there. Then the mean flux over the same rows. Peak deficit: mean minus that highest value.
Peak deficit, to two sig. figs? -1.4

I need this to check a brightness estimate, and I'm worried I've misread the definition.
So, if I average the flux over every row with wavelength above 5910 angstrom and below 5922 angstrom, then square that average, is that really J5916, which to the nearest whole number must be 130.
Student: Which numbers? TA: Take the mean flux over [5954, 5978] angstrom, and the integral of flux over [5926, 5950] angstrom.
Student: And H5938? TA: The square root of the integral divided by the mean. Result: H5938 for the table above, 4.98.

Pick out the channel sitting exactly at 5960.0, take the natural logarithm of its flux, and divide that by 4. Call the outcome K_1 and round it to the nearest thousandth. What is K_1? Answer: 0.612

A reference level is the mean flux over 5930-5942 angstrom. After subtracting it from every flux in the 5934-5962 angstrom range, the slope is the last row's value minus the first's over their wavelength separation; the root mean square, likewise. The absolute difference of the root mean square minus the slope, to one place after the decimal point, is 1.0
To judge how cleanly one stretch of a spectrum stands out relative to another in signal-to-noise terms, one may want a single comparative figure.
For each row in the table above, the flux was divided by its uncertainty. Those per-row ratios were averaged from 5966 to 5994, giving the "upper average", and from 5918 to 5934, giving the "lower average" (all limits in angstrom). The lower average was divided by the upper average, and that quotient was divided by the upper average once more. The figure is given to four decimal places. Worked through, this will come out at 0.0395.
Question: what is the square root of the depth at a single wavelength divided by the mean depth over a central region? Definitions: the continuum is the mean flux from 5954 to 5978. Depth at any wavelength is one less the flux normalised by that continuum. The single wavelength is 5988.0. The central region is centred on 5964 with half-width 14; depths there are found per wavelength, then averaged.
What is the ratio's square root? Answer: 2.8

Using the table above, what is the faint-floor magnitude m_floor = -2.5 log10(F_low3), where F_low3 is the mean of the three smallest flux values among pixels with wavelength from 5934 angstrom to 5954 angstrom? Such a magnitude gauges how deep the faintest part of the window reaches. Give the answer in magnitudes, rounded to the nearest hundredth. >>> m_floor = -2.68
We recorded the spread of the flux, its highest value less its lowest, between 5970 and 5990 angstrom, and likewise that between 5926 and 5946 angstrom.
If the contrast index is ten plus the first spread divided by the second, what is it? 10.4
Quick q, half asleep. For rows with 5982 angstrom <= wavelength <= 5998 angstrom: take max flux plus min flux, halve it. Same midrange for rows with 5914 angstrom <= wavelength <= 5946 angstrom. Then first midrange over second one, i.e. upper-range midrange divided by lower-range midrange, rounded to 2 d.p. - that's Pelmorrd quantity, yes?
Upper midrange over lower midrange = 1.00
